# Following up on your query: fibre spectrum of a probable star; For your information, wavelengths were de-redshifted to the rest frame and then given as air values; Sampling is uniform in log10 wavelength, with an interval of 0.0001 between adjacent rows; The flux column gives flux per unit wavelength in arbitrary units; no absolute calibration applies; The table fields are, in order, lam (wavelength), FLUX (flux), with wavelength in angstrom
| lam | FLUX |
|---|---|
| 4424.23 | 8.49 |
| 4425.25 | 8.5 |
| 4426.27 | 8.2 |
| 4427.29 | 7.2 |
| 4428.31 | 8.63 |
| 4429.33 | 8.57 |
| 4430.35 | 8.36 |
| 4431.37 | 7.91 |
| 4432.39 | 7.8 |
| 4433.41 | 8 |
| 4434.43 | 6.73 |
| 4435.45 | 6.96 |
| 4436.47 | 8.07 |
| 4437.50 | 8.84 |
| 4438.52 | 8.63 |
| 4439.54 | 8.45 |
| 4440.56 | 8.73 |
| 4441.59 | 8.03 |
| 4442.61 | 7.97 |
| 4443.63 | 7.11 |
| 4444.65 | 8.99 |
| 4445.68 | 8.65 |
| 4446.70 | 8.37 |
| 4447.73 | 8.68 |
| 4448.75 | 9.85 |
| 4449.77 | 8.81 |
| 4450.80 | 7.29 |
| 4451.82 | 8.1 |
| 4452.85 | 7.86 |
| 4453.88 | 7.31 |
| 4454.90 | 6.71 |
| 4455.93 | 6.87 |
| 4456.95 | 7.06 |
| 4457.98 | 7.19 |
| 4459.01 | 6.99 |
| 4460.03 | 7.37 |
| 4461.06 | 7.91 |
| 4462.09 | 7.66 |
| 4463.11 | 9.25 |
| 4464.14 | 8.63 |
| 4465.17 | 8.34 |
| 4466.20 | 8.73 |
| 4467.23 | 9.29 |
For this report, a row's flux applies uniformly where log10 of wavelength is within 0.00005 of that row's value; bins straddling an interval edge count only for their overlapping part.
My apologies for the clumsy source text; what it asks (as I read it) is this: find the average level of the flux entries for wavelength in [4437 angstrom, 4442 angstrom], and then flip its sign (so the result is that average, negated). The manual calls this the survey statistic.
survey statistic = -8.54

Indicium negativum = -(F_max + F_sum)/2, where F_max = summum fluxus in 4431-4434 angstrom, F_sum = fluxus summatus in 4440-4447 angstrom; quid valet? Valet -33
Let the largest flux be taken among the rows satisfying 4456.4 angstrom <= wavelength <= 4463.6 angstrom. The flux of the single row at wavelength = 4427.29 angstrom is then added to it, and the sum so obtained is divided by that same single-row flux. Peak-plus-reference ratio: 2.28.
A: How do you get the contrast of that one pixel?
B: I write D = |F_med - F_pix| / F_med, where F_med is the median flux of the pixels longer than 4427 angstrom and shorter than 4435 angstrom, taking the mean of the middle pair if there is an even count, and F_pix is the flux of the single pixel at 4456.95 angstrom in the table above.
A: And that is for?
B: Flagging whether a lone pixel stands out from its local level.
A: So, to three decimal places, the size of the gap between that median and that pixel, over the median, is 0.113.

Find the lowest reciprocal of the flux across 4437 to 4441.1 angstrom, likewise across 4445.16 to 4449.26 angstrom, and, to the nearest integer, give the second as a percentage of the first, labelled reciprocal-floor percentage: 90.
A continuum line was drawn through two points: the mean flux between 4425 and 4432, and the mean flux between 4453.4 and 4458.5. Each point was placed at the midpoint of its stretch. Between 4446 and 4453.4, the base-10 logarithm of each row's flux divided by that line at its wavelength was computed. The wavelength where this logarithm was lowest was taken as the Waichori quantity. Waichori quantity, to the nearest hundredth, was 4450.80 angstrom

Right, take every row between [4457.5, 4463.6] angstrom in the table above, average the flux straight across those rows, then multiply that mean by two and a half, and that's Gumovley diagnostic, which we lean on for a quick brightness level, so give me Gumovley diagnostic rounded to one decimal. 19.3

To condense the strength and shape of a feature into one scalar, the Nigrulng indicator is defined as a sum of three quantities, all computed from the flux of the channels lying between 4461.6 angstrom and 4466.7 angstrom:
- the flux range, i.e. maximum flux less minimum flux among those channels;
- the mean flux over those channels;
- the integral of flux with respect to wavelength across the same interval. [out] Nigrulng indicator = 54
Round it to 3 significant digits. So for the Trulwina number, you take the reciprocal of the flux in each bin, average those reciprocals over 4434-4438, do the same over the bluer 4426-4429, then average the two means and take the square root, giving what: 0.359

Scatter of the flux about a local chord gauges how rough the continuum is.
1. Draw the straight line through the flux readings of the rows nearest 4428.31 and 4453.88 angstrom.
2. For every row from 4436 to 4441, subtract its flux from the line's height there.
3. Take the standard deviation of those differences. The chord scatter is 0.3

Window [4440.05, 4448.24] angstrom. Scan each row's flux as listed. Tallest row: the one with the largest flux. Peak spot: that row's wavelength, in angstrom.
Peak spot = 4444.65 angstrom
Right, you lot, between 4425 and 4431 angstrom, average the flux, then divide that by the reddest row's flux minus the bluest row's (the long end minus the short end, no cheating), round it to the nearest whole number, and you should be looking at -59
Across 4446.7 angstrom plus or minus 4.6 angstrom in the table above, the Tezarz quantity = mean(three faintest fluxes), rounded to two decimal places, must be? 7.46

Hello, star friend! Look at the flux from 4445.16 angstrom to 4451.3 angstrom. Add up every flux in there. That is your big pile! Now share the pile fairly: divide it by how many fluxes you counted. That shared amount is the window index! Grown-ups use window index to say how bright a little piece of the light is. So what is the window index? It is 8.6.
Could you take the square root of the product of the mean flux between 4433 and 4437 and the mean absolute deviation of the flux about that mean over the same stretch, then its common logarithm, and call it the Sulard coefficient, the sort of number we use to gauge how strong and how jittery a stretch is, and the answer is 0.32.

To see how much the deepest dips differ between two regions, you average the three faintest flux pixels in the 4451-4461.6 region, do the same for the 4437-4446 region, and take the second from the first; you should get -0.8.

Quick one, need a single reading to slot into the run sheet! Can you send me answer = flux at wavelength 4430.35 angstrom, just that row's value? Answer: 8.36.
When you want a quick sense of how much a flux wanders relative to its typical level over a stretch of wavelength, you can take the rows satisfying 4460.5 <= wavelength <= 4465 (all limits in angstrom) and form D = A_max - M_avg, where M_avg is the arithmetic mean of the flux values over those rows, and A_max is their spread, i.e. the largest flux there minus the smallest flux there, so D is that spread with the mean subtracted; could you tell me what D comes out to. -6.8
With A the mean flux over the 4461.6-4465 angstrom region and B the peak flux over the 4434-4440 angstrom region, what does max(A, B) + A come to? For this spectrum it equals 17.4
